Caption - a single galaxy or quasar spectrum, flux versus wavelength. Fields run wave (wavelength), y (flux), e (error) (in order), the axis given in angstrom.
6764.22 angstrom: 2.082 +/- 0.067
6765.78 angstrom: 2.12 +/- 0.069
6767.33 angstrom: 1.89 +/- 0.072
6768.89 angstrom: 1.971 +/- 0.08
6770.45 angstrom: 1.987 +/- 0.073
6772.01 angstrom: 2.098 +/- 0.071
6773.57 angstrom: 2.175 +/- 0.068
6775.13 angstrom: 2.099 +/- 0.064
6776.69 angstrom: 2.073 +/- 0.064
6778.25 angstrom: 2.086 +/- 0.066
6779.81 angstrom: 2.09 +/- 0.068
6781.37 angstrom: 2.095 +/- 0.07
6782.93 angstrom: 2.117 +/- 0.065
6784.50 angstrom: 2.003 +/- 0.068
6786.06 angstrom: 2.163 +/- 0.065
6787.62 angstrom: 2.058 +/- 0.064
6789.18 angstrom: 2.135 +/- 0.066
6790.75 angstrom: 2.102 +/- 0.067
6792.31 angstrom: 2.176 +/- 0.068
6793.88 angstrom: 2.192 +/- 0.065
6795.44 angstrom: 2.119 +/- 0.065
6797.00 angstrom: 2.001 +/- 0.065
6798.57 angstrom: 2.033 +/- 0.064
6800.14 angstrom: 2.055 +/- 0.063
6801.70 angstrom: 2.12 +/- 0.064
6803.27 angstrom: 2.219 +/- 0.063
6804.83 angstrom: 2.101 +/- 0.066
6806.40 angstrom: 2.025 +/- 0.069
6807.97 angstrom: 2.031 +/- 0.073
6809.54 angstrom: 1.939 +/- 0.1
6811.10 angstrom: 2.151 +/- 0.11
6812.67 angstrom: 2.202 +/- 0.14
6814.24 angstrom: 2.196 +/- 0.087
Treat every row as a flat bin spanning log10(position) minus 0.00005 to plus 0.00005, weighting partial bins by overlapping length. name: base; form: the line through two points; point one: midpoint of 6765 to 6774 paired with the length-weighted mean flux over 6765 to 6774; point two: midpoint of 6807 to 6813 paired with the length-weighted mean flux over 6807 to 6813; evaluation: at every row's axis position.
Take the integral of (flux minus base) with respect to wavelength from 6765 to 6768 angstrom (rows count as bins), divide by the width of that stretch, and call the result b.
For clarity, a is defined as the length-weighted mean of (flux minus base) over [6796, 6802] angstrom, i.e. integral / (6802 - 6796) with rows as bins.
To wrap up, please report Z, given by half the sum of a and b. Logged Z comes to -0.02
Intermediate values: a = -0.012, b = -0.02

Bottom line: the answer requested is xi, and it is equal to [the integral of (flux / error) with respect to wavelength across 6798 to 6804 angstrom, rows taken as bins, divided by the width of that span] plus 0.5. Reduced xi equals 33.7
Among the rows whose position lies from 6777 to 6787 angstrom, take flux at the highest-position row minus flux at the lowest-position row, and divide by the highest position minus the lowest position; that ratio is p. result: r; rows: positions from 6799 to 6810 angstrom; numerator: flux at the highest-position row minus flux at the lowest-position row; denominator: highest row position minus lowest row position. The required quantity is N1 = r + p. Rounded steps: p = 0.01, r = -0.012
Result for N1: 0.00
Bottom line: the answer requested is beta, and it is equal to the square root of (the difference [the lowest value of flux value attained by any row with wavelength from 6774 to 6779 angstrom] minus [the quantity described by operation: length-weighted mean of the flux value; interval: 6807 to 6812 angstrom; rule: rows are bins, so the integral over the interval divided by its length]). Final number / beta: 0.17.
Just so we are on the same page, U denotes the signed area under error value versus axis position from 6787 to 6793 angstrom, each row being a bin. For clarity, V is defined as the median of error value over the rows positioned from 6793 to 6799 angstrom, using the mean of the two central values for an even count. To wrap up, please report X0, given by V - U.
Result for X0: -0.333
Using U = 0.398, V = 0.0650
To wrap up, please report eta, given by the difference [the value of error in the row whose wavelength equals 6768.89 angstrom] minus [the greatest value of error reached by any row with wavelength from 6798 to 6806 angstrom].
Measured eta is 0.014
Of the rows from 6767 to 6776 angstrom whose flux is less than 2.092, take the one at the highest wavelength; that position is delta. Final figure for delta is 6770.45 angstrom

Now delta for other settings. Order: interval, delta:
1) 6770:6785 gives 6784.50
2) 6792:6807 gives 6806.40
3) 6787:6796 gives 6787.62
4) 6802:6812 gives 6809.54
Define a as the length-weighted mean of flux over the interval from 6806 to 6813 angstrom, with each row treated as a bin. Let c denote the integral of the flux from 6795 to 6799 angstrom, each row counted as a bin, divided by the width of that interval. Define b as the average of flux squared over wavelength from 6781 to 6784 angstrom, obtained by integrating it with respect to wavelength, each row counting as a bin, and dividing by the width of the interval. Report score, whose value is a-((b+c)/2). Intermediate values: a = 2.06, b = 4.39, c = 2.05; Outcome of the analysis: -1.156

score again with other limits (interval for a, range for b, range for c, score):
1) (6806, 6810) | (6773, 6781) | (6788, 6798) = -1.271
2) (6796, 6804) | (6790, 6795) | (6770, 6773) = -1.266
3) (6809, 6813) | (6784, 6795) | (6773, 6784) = -1.204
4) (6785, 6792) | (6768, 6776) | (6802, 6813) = -1.062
